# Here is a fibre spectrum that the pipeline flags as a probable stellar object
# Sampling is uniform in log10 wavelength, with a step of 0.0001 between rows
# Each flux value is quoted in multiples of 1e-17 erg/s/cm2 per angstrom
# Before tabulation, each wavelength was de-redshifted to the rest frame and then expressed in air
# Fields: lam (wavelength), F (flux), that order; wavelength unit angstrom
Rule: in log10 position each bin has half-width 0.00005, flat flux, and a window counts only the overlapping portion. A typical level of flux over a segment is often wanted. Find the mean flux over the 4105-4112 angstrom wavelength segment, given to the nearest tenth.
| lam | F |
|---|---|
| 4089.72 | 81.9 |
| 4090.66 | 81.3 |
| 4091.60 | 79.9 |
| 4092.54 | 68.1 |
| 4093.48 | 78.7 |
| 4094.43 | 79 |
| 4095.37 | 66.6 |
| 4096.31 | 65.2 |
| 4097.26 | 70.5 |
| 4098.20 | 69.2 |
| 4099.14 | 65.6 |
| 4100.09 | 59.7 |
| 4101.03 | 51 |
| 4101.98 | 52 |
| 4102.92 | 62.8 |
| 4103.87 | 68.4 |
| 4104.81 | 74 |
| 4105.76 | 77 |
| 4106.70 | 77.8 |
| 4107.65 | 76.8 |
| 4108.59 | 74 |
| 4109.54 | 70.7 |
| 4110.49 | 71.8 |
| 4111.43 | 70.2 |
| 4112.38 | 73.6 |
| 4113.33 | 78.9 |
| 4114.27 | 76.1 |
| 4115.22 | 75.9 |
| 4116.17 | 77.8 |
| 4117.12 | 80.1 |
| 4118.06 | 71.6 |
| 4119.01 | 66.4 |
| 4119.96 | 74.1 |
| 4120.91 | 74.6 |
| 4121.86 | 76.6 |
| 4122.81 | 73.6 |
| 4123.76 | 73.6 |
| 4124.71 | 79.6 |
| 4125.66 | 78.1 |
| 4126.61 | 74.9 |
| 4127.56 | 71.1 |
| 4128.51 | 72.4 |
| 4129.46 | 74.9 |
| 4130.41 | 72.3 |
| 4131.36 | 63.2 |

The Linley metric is 74.0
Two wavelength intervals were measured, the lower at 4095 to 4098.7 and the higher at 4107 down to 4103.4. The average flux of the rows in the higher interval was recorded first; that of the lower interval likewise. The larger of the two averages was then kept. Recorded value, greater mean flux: 74.3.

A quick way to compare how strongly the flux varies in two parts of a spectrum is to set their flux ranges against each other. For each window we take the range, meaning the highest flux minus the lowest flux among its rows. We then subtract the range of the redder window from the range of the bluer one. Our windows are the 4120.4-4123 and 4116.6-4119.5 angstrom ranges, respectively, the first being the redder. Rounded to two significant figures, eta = 11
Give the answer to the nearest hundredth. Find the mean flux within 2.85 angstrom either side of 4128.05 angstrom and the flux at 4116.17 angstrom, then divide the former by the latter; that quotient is 0.95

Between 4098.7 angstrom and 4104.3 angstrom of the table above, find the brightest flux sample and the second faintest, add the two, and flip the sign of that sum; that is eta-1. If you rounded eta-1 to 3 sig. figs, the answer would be -120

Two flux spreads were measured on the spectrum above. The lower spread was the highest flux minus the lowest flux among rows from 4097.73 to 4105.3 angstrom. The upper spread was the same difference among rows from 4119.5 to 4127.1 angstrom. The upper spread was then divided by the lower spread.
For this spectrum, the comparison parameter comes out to 0.3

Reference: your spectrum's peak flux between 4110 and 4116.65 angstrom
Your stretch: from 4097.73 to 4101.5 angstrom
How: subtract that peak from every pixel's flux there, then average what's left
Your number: -17.5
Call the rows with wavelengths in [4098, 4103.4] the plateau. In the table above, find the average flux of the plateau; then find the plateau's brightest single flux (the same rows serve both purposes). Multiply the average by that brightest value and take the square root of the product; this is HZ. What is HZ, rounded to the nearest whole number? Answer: 64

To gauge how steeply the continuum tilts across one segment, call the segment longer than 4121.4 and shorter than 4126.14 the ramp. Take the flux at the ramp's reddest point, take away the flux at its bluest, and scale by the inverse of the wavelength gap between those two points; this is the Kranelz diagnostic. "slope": 0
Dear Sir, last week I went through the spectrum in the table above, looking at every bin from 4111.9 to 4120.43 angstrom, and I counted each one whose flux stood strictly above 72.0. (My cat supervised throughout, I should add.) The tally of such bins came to 7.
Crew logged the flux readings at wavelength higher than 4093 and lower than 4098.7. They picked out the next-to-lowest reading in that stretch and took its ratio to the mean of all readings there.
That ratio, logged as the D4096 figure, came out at 0.931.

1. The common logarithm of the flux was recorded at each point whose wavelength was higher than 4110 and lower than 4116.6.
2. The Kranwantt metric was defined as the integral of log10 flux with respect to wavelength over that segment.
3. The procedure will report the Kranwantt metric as 12.4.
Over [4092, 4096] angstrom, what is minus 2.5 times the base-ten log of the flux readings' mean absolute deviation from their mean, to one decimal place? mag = -1.9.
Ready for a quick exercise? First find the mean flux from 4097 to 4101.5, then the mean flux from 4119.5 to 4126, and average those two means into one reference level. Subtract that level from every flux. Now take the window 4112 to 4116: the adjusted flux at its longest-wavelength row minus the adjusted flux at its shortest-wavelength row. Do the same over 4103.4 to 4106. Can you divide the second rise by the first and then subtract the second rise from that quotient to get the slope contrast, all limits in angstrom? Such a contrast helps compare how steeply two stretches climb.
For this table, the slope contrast -4.9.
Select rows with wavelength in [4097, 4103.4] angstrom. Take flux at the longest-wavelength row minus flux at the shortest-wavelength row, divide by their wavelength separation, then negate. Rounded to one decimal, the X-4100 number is 1.4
